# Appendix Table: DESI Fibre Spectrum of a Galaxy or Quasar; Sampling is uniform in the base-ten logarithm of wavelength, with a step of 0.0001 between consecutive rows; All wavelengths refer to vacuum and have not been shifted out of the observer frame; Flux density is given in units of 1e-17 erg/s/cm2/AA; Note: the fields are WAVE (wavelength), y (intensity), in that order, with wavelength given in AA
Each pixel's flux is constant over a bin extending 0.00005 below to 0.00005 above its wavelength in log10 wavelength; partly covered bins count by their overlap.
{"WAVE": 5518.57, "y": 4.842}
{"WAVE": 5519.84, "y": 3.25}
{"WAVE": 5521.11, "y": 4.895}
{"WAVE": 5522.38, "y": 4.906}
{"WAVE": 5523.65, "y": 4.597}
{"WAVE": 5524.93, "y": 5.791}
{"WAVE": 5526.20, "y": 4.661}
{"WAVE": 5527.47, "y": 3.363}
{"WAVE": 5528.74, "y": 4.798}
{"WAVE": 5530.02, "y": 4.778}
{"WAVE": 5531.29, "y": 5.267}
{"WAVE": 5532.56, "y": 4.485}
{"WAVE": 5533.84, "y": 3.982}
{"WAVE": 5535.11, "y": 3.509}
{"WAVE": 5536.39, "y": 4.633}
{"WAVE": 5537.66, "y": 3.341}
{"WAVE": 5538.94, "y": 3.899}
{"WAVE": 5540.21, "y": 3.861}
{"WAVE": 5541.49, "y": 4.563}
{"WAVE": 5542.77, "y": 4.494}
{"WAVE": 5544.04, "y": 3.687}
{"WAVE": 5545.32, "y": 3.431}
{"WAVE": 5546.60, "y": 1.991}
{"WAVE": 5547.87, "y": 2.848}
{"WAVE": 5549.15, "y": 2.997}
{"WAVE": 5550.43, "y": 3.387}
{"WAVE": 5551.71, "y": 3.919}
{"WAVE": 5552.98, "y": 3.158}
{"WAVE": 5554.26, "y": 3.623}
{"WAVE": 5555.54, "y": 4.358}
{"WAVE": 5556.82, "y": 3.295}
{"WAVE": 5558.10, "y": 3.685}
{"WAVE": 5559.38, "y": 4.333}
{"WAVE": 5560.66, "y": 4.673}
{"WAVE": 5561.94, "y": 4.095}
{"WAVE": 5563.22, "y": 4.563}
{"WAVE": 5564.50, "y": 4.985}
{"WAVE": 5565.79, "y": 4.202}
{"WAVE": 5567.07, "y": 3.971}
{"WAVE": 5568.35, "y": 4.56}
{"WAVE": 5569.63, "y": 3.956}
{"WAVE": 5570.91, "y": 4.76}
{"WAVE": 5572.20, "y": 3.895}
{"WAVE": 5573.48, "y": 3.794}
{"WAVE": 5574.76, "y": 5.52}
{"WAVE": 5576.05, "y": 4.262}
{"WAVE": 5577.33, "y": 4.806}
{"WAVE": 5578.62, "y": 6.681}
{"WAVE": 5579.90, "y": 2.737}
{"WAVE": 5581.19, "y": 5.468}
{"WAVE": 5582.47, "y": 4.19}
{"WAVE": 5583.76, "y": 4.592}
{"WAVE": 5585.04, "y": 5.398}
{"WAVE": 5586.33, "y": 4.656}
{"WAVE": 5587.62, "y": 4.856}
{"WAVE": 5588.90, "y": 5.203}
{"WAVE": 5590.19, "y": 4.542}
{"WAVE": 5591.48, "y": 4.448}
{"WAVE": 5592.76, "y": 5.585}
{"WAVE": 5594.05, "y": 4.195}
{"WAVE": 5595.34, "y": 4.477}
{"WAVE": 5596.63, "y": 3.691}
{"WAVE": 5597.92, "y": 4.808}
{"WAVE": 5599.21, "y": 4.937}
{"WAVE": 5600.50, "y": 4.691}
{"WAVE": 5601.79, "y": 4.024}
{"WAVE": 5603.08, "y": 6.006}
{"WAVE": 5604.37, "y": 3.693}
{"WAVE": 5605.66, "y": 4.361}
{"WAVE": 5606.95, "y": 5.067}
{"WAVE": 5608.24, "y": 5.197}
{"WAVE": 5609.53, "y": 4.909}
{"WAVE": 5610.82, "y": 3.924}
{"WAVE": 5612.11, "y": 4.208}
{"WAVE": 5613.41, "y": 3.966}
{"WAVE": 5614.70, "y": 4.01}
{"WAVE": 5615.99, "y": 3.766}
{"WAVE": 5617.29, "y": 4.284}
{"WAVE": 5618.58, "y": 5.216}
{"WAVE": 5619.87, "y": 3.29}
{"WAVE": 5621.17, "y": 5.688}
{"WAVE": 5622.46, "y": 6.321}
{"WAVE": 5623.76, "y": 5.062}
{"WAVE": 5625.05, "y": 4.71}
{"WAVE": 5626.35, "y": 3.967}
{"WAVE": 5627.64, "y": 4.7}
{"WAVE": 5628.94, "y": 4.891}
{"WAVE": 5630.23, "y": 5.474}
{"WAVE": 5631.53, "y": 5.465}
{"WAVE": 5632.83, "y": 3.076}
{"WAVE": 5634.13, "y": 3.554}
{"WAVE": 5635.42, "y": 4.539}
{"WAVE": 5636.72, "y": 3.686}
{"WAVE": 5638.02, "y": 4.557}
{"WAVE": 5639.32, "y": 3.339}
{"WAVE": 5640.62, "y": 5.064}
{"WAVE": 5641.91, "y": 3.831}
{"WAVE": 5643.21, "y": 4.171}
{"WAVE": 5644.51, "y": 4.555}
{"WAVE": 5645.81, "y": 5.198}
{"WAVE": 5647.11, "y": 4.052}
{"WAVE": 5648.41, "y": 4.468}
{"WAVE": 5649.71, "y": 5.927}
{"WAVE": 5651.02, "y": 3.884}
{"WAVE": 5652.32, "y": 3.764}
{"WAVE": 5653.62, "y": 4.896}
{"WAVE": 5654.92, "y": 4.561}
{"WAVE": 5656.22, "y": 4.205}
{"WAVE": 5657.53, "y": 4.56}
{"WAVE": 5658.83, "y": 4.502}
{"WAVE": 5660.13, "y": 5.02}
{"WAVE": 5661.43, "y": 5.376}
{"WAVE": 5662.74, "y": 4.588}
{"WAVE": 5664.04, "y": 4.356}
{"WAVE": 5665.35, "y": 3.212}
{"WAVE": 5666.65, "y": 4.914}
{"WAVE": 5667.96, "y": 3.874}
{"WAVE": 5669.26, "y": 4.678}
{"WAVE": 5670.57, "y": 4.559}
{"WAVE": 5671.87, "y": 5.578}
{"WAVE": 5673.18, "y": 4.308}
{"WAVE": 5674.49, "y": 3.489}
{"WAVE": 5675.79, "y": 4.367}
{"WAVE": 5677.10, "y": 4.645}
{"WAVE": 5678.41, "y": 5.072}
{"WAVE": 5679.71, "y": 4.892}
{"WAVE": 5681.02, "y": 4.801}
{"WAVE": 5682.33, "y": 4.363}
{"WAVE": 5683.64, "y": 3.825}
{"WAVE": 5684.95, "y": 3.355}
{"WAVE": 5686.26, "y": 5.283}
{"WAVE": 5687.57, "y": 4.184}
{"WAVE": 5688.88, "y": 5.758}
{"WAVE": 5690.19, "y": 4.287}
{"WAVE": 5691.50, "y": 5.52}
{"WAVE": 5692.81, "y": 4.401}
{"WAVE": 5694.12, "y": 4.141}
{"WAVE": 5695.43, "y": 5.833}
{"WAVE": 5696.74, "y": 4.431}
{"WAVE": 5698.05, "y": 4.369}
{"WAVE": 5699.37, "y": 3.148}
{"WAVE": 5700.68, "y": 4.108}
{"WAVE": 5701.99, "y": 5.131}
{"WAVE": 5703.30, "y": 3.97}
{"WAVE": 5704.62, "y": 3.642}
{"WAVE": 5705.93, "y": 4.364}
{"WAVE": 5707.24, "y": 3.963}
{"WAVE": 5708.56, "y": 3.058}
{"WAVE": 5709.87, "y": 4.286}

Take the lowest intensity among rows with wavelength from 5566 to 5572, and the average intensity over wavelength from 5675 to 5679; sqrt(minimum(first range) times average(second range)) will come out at 4.3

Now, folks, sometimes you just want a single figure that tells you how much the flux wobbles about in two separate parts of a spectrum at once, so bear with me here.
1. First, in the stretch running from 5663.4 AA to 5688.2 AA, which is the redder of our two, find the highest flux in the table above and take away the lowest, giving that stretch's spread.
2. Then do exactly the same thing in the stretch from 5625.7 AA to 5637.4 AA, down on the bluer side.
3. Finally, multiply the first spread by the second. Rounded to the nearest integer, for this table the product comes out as 6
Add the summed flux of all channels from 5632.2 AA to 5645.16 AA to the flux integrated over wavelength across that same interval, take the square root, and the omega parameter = 9.6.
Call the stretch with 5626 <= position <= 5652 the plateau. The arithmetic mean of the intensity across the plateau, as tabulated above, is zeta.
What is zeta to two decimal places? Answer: 4.42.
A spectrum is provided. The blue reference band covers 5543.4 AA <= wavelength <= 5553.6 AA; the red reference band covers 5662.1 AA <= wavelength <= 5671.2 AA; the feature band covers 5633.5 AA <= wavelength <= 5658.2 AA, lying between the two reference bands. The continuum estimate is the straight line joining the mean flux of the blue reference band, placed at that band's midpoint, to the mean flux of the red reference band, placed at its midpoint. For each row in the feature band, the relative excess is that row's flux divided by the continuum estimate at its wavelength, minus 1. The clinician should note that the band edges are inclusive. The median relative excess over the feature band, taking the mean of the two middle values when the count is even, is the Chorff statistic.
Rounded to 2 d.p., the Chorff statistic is 0.08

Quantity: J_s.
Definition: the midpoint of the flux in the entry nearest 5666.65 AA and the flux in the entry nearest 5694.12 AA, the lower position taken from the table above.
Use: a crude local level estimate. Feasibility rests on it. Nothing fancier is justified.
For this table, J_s 4.5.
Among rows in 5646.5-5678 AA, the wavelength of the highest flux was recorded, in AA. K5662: 5649.71 AA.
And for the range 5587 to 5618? 5603.08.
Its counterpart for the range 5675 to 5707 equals 5695.43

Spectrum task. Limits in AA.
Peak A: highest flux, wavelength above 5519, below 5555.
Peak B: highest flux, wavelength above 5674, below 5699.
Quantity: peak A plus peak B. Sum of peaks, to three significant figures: 11.6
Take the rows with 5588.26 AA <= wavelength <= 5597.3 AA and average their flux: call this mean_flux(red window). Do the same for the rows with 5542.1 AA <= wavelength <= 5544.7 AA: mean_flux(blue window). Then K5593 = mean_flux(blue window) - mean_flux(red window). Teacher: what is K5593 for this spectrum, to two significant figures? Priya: -0.50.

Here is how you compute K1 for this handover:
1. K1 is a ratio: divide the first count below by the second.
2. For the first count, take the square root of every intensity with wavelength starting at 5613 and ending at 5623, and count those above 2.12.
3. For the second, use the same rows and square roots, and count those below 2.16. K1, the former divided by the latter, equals 0.60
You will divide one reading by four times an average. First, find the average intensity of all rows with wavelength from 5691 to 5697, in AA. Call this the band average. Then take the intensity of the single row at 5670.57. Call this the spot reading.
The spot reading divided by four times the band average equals 0.234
